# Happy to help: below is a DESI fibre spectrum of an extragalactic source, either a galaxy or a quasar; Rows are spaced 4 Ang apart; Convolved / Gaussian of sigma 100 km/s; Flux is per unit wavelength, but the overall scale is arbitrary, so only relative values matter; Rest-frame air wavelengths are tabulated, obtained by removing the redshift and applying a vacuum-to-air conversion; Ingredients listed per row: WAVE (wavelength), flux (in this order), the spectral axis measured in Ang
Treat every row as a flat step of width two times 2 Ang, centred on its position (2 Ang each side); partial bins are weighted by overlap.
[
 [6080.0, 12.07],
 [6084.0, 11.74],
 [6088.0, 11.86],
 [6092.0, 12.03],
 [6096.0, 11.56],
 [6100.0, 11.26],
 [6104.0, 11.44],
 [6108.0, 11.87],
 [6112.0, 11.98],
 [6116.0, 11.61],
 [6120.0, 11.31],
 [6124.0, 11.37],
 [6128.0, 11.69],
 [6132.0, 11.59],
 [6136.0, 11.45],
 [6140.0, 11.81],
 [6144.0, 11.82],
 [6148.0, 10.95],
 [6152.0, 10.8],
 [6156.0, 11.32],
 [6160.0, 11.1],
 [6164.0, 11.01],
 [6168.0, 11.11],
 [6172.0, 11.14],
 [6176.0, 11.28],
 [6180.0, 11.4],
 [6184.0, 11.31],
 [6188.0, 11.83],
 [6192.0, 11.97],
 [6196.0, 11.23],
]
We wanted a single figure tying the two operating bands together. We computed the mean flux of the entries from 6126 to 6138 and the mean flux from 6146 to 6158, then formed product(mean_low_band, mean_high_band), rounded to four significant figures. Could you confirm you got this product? 127.6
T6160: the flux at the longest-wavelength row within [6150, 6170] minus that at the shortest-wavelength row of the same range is 0.3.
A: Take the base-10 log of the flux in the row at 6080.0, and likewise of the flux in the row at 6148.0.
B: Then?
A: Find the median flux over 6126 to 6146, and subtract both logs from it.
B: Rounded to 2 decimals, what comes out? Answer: 9.57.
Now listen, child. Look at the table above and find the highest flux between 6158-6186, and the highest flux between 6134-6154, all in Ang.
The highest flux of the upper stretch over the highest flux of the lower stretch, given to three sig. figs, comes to 0.964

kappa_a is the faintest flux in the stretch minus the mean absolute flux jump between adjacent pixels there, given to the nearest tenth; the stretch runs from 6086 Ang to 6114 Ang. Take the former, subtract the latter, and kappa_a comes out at 11.0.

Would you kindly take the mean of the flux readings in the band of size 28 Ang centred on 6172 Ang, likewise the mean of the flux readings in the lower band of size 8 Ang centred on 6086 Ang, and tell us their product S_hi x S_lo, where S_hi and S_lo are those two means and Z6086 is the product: 132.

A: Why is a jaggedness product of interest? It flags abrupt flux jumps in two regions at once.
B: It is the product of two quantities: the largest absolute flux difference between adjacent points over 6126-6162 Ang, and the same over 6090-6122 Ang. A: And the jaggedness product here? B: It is 0.41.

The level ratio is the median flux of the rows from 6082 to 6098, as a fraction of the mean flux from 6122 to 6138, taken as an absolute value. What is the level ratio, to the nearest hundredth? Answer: 1.02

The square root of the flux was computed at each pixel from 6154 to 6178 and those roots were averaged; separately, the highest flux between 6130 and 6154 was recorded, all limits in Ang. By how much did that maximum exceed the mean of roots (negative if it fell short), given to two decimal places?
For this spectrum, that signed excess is 8.48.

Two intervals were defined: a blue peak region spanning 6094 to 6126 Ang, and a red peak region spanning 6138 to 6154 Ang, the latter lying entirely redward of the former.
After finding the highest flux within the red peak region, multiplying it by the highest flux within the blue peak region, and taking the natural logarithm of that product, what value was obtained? 4.95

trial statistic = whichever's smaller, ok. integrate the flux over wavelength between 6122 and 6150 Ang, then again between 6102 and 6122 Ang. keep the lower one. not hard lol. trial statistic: 233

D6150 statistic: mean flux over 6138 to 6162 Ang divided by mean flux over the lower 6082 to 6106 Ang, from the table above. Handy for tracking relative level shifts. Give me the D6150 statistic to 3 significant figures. 0.970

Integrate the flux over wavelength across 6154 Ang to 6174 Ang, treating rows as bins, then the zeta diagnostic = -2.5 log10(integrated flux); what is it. -5.87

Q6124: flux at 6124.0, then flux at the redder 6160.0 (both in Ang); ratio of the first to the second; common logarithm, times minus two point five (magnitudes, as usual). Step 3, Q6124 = -0.026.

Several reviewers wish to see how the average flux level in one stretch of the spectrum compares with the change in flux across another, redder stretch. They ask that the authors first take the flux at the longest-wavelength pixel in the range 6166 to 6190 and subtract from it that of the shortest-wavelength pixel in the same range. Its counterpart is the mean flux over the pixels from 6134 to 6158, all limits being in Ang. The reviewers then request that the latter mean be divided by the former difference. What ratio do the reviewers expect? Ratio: 16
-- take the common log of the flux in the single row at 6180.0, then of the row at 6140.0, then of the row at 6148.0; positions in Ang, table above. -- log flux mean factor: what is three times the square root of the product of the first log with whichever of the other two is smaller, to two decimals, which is 3.14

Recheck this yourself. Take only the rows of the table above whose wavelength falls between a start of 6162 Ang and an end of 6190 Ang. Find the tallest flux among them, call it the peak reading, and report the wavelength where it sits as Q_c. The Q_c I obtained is 6188.0 Ang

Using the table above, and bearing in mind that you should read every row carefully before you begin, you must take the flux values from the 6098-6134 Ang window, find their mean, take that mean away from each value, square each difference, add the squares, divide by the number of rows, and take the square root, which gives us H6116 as 0.23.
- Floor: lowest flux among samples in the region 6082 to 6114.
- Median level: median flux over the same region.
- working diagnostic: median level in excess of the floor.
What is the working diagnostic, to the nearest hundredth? 0.54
